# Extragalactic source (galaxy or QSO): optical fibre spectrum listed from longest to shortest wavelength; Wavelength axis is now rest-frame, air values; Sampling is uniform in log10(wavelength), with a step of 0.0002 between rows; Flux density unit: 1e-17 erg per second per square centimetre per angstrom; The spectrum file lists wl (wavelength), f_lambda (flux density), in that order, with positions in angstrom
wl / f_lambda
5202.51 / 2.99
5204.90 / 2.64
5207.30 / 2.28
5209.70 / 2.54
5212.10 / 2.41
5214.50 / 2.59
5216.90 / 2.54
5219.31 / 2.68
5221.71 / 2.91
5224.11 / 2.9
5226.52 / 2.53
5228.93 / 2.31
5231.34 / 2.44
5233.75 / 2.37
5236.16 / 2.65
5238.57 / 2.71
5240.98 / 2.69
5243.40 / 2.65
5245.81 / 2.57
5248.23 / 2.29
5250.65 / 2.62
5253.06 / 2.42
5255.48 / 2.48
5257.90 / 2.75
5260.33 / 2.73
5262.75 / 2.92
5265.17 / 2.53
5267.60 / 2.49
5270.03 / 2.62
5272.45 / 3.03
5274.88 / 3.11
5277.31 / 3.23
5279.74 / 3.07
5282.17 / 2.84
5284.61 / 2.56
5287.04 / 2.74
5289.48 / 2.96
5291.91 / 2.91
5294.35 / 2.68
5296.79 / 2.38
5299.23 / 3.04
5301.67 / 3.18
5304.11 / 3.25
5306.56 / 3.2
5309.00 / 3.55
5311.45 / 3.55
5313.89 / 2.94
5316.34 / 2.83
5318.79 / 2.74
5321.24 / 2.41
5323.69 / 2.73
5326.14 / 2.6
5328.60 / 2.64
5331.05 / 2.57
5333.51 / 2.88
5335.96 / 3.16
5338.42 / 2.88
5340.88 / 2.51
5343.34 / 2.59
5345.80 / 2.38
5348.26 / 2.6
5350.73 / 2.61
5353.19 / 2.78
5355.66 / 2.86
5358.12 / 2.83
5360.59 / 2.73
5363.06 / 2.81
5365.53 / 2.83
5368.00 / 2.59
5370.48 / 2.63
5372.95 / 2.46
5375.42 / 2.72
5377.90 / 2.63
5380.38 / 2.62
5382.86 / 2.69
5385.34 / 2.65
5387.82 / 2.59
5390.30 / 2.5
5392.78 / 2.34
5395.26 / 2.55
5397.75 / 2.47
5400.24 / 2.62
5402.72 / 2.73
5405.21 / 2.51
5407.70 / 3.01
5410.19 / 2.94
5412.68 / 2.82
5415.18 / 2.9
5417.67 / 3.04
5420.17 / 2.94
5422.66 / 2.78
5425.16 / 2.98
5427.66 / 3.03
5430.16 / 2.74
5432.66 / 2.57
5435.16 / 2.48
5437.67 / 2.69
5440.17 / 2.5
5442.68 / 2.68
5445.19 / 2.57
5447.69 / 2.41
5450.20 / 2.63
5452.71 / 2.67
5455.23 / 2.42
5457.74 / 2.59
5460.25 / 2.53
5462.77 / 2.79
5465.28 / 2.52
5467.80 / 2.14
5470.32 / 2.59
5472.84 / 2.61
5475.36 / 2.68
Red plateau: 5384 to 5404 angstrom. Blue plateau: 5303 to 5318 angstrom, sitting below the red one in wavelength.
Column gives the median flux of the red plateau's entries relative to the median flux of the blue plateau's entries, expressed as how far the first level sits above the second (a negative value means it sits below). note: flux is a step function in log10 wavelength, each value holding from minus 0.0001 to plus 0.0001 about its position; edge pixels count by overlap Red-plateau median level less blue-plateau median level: -0.7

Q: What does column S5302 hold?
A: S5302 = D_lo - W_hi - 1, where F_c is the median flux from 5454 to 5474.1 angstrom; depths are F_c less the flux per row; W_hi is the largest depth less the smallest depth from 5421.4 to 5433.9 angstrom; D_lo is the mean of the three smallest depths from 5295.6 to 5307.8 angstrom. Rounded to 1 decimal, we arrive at -2.1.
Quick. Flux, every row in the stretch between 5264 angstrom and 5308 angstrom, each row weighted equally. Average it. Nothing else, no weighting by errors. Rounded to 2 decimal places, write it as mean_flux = 2.88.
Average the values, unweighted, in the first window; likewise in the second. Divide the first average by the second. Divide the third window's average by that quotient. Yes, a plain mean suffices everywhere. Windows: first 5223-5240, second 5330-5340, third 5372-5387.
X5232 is 2.95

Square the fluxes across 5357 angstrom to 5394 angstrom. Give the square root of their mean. 2.64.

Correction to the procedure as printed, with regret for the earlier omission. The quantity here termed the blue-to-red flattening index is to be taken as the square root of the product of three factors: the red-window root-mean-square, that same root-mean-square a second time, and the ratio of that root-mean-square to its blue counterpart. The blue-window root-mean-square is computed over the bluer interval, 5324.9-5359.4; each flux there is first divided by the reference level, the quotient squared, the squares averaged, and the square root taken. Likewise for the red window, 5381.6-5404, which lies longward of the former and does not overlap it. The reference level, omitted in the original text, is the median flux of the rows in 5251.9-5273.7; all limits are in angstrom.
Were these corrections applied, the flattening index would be 0.96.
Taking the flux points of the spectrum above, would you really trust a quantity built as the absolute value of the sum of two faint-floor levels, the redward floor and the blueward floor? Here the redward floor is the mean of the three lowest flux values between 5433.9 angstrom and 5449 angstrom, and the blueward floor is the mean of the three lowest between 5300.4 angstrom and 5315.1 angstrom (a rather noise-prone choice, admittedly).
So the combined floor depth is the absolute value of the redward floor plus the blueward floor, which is 5.6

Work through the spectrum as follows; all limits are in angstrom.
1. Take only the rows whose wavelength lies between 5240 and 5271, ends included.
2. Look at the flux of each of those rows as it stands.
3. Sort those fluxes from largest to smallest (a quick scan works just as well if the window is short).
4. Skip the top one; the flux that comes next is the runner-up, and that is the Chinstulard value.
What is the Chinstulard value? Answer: 2.75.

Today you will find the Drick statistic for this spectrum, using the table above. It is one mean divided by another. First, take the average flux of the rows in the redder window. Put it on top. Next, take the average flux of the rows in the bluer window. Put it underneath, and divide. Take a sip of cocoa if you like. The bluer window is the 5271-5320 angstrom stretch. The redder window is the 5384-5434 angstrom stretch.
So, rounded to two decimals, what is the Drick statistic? 0.92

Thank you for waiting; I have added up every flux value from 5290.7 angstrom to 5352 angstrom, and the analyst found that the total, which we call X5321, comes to 70.8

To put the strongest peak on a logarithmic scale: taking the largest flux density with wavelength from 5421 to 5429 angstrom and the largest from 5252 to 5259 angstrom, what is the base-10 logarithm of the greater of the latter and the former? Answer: 0.481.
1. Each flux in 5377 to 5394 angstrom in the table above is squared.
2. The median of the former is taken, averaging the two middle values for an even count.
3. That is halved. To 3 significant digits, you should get 3.43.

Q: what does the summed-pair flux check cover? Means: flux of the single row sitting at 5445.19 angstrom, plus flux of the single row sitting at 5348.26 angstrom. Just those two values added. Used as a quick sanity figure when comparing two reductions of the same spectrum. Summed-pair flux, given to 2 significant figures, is 5.2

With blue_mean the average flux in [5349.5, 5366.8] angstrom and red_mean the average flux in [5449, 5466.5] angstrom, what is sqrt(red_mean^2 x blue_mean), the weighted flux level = 4.32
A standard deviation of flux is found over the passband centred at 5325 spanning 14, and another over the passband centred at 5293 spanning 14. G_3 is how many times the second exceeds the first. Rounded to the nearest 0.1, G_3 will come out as 2.0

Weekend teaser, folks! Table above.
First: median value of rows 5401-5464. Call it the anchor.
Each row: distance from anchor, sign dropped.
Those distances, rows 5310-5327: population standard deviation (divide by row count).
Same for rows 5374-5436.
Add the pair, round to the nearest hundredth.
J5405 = 0.37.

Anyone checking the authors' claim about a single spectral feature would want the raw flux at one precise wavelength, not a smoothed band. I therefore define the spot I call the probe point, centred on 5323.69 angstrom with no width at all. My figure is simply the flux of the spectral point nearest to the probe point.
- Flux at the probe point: 2.73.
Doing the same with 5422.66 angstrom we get 2.78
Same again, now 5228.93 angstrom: 2.31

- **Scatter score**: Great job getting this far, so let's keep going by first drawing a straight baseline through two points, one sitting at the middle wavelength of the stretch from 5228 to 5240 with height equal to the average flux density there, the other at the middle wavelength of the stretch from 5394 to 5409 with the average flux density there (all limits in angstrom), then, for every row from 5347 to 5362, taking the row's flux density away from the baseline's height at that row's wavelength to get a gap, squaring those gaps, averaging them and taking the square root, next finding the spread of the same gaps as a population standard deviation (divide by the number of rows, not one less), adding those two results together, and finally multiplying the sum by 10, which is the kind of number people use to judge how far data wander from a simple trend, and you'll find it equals 2.6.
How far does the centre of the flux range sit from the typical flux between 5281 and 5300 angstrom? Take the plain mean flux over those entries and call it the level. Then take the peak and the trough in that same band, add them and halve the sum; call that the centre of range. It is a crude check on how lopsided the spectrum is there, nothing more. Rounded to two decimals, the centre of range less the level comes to -0.05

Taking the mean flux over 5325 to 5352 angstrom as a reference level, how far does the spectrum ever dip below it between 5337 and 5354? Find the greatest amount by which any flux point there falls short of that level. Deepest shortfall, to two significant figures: 0.29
